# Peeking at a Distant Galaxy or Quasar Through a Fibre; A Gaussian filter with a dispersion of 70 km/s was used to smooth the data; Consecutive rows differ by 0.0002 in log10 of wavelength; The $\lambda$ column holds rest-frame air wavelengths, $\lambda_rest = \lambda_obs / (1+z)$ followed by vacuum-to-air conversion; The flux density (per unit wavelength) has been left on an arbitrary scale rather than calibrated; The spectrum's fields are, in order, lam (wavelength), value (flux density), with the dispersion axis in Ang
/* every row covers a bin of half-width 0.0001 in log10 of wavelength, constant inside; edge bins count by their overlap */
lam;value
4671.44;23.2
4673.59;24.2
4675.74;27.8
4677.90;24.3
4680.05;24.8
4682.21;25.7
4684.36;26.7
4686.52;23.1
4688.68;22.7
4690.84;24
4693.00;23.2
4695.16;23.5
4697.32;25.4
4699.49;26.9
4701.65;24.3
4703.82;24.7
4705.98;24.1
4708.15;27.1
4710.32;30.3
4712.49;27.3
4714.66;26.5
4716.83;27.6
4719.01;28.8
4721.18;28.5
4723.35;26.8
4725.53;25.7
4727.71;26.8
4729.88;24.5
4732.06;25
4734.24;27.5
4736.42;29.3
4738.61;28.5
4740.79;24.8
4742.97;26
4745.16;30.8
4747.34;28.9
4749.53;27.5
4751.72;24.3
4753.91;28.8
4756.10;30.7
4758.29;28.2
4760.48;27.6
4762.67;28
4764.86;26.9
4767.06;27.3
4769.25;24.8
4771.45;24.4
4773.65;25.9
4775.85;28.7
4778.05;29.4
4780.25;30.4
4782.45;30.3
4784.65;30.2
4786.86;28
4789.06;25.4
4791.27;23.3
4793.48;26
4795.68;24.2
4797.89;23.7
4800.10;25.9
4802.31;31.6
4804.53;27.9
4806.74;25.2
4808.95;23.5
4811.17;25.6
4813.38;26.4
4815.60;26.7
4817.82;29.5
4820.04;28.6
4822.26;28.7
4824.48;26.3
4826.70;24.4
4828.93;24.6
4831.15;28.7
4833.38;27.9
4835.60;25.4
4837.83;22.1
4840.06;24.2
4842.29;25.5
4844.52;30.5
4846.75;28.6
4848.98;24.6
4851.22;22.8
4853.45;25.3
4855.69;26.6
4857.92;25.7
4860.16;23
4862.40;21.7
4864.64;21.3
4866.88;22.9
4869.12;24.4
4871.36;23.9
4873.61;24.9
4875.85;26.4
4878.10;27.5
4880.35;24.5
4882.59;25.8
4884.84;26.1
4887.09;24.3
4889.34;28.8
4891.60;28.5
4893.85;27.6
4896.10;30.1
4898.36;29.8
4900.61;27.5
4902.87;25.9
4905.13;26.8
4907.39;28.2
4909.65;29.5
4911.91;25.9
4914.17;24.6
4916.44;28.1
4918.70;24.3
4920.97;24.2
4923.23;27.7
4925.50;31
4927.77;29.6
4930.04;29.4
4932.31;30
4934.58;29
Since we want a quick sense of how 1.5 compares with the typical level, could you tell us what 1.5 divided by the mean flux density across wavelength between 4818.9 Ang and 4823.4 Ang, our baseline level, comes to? 0.052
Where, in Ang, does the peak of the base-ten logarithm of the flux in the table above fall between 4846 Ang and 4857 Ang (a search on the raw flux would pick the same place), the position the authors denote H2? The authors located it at 4846.75 Ang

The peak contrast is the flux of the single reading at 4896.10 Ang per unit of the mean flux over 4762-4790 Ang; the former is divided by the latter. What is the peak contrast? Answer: 1.09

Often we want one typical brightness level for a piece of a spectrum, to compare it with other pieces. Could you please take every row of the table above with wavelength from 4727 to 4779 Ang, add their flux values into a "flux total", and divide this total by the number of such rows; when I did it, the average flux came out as 27.3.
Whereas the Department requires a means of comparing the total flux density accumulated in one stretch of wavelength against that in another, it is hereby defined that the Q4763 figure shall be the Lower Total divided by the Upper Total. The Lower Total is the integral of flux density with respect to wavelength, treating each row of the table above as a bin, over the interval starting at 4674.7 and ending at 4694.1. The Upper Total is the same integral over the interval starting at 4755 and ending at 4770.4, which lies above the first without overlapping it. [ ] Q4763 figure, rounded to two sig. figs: 1.1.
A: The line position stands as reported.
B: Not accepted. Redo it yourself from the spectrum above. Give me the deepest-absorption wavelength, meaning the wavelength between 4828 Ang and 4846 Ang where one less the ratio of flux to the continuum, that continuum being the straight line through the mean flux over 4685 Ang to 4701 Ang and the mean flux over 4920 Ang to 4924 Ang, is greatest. 4837.83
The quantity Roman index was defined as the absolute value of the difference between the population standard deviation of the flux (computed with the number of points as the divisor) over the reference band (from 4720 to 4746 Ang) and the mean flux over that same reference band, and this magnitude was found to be 25.1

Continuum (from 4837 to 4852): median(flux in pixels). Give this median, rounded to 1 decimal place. 24.6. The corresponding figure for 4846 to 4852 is 24.6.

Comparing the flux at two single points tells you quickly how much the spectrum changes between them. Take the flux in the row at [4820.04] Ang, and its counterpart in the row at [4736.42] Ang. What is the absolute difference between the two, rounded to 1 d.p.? 0.7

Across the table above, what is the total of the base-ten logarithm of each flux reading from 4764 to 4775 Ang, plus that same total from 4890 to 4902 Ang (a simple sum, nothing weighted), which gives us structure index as 14.3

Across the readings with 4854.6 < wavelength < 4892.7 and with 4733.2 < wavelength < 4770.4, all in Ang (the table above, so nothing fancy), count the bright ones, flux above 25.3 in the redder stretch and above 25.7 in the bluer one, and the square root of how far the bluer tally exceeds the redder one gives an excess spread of 2.4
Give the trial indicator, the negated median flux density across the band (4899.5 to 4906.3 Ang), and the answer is -26.8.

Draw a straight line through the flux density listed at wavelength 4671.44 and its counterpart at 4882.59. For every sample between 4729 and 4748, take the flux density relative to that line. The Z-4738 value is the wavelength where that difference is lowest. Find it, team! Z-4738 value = 4729.88 Ang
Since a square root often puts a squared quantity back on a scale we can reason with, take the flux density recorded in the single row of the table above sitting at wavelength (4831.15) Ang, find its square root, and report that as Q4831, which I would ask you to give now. 5.36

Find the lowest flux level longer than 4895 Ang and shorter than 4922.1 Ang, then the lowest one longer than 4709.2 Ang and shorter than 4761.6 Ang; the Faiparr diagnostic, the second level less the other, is 0.1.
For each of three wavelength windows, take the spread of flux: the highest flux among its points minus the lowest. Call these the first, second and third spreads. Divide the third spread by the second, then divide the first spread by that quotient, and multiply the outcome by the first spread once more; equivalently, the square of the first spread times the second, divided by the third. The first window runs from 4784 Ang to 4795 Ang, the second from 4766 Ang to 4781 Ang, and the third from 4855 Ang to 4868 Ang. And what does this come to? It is 54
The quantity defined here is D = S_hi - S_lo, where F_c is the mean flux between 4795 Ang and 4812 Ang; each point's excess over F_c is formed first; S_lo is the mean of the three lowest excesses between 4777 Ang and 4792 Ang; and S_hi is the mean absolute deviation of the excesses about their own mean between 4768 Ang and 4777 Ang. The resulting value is 1.8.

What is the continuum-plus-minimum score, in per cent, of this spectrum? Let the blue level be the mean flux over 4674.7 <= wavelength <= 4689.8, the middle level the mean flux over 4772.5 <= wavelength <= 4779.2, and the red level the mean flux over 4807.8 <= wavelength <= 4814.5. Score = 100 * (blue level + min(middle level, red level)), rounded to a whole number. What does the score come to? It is 5018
